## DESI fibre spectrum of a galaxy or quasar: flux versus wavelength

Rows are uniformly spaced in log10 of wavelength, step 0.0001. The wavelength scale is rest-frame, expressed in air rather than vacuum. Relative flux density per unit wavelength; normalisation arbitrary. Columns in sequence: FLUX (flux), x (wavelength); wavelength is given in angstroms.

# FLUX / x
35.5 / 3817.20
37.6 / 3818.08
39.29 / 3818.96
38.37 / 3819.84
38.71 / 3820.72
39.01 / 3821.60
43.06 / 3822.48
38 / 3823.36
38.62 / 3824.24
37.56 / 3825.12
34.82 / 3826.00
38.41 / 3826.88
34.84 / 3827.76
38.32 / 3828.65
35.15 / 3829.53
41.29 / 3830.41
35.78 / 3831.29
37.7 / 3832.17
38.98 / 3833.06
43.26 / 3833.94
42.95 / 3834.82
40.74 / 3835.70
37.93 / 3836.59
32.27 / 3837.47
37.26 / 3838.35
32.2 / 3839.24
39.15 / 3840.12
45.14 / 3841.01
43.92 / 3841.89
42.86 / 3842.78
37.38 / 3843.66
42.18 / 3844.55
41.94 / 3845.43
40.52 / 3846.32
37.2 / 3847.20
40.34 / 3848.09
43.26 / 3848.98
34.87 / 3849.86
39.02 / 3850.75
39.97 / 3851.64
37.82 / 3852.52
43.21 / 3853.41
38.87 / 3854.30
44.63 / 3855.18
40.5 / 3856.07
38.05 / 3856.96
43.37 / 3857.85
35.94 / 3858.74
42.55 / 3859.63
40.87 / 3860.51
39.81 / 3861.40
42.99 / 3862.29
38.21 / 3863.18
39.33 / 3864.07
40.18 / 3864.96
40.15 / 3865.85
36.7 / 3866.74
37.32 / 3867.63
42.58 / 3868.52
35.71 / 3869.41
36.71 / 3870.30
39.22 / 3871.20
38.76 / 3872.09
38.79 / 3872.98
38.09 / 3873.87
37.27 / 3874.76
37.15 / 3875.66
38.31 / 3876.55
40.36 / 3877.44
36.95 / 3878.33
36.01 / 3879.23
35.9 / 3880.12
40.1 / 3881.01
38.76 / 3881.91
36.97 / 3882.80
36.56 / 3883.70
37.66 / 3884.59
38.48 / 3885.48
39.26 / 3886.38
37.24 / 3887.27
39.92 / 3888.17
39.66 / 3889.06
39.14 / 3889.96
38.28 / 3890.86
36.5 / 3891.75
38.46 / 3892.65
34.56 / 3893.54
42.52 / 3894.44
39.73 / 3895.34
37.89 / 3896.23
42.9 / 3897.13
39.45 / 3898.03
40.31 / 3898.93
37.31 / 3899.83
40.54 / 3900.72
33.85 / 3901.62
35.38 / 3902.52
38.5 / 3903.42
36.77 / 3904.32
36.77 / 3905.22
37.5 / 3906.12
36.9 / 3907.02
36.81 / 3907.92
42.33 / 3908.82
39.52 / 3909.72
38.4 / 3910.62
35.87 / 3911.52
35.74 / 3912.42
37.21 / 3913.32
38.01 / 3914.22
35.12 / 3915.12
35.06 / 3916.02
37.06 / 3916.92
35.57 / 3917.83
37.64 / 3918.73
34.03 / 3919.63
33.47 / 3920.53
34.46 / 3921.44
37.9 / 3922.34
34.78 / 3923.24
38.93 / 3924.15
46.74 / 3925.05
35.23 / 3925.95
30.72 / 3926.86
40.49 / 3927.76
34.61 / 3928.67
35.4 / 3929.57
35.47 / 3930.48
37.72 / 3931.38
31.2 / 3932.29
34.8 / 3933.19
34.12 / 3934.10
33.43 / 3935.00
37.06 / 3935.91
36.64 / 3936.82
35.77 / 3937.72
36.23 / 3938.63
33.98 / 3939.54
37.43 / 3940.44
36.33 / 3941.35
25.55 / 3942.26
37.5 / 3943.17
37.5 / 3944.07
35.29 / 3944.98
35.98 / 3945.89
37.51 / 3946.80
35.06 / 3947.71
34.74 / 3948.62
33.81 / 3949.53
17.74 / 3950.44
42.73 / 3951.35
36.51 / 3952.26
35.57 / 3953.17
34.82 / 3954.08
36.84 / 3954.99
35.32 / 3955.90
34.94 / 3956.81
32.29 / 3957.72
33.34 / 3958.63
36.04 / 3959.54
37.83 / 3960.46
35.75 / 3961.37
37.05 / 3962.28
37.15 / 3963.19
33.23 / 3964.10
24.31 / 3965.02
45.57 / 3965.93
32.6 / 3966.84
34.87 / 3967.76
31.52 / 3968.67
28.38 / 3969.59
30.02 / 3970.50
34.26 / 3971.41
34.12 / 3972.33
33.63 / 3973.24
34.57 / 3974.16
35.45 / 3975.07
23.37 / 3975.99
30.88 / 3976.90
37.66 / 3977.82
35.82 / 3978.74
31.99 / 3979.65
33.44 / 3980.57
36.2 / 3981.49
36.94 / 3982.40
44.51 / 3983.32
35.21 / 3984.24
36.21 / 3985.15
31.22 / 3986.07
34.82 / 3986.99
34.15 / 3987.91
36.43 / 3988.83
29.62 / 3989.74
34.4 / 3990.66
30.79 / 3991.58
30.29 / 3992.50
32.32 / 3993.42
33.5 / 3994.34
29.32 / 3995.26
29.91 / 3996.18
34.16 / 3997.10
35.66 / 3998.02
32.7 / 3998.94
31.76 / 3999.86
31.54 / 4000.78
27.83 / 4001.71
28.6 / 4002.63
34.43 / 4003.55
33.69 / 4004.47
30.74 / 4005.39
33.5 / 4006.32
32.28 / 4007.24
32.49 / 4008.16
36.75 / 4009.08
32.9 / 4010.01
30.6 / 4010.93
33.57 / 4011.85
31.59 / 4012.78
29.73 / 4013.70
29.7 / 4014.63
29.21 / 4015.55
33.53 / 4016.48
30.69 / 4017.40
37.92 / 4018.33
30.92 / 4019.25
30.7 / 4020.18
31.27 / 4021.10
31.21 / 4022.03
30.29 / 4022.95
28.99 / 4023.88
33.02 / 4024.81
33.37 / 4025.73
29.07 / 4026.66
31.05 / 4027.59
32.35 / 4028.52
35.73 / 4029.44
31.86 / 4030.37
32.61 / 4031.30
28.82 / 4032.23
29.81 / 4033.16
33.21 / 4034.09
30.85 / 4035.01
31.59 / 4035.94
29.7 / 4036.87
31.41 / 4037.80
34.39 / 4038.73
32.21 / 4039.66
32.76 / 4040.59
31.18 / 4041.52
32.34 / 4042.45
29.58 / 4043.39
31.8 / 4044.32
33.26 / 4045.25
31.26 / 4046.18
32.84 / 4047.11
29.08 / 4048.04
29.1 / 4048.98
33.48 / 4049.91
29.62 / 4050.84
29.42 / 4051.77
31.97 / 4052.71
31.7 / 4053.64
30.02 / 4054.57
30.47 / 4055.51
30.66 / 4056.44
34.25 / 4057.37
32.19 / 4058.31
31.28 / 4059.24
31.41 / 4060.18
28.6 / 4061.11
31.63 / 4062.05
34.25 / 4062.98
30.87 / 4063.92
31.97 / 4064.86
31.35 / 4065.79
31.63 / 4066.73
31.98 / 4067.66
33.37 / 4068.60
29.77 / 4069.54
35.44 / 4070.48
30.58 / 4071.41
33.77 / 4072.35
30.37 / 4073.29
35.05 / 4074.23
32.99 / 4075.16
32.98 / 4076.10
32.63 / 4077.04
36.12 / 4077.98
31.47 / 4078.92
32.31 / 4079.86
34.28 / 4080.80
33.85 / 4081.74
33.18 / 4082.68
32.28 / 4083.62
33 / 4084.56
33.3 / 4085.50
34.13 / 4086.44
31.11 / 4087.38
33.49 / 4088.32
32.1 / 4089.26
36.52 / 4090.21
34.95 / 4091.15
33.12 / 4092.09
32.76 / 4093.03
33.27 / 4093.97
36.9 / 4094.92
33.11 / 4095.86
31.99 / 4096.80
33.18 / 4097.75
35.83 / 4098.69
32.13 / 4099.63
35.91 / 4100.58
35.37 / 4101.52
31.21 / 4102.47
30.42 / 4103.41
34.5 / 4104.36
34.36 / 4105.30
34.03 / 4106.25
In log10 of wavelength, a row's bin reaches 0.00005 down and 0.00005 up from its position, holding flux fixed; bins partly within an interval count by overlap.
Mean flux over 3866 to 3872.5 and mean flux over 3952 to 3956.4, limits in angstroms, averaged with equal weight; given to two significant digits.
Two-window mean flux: 37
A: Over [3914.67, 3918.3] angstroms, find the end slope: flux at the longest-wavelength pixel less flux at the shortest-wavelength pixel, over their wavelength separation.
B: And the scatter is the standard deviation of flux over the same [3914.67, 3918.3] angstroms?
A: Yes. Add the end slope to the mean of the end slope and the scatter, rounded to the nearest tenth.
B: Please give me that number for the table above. 0.7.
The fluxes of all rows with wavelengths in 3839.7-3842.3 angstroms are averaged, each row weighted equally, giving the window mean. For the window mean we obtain 43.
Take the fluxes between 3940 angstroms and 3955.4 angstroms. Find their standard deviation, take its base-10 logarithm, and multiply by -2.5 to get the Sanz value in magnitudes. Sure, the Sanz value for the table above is -1.8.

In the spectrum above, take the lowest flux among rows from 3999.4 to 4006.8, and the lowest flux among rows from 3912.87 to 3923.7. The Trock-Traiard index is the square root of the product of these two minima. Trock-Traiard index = 30.5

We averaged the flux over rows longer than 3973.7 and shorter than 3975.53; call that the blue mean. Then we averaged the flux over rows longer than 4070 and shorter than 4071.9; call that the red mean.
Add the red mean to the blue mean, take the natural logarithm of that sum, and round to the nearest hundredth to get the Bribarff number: 4.22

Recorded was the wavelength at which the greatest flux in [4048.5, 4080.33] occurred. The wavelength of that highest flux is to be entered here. 4077.98 angstroms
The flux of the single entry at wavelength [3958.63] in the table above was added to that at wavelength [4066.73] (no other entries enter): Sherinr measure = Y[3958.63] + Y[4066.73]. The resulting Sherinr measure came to 65.0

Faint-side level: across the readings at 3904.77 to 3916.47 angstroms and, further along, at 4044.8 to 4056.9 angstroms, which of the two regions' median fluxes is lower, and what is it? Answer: 30.7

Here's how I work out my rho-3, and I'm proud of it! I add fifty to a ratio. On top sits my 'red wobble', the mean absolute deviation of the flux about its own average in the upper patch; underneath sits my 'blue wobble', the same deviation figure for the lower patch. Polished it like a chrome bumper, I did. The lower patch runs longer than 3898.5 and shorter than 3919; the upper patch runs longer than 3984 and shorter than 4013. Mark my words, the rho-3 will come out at 51.30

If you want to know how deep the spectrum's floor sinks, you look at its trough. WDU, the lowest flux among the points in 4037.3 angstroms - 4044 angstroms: 29.58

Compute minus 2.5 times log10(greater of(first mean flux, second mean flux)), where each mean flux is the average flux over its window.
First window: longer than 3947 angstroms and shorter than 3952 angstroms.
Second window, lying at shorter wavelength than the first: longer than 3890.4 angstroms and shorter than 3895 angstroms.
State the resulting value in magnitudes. -3.95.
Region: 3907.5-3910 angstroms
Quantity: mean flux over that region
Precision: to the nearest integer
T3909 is 40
